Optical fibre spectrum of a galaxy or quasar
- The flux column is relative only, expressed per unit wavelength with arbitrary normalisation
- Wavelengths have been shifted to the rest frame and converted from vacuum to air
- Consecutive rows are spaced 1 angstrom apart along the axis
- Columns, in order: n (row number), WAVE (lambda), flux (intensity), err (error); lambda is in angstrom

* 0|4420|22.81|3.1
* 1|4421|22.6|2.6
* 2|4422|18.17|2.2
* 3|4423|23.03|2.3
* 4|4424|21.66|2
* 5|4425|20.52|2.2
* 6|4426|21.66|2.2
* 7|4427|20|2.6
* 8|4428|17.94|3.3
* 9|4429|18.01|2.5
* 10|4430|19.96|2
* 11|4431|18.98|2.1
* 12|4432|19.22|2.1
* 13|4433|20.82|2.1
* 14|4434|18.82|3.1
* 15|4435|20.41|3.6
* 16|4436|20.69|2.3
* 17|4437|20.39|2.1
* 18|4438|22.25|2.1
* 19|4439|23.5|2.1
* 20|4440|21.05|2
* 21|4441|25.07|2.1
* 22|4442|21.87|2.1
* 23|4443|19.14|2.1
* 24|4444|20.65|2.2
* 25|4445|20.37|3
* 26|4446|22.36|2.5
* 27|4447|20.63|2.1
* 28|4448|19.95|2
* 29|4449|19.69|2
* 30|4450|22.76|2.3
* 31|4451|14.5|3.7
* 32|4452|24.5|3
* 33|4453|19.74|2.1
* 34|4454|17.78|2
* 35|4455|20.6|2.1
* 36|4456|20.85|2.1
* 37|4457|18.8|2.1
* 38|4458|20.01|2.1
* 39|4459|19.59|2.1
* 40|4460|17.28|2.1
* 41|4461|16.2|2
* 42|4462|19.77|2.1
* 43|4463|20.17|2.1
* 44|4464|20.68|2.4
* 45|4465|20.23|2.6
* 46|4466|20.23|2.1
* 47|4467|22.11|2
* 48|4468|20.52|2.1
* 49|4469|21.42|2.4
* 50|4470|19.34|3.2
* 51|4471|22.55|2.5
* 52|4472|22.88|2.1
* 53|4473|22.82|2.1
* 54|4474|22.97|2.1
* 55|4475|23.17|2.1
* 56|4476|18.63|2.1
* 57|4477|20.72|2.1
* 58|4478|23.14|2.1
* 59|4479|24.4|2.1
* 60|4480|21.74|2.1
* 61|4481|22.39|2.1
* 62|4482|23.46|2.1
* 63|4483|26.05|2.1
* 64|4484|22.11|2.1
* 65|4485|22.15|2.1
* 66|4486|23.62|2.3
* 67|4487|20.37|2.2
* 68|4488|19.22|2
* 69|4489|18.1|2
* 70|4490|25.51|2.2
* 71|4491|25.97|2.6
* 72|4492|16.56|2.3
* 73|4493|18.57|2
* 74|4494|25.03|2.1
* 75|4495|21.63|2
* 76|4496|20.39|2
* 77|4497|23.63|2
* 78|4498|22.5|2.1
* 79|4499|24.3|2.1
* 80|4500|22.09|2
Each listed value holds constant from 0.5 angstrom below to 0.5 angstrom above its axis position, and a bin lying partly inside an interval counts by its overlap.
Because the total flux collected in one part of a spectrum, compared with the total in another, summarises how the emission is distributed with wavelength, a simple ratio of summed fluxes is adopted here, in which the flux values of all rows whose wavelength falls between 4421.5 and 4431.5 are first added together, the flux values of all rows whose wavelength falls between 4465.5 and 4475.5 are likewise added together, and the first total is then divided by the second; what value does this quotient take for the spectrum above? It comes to 0.92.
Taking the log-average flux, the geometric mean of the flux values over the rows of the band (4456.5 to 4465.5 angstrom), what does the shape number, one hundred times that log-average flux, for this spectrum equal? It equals 1914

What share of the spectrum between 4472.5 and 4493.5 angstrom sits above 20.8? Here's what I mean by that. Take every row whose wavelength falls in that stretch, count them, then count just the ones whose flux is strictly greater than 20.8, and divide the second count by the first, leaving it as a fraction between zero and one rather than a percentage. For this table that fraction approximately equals 0.67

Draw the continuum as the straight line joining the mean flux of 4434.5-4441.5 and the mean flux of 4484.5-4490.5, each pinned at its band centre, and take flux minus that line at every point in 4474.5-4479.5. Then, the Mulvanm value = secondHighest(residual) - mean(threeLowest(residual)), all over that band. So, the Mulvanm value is 2.3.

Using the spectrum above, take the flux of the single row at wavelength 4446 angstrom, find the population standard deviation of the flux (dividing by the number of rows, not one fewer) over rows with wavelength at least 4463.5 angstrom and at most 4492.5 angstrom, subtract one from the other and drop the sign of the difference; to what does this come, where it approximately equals 20.1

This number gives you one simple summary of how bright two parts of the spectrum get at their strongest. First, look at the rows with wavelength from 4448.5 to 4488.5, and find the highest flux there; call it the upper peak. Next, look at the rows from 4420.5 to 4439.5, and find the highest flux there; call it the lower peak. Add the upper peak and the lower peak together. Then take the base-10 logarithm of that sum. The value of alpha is 1.70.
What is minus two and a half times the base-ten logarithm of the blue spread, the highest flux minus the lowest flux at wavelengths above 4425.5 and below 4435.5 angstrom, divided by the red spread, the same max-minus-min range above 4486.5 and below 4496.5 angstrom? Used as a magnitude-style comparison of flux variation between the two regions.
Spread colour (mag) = 1.0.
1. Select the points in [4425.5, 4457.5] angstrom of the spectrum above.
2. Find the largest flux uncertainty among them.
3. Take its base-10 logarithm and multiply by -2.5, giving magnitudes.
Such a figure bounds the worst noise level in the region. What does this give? -1.4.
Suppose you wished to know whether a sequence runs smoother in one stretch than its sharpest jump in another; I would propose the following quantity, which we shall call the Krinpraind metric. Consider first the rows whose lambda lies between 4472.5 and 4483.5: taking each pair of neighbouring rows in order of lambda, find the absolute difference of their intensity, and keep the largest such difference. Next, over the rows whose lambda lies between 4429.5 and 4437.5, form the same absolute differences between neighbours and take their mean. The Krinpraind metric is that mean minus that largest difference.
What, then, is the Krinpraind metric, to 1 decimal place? -3.5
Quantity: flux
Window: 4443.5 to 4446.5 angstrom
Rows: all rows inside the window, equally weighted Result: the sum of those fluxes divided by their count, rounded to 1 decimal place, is 21.1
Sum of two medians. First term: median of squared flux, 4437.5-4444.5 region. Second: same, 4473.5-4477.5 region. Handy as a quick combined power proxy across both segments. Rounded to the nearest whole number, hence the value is 957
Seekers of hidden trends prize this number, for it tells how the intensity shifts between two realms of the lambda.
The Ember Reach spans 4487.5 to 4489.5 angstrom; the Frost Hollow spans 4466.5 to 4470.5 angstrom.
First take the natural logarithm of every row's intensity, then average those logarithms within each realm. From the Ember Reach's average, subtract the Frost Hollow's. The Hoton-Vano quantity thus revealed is -0.11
